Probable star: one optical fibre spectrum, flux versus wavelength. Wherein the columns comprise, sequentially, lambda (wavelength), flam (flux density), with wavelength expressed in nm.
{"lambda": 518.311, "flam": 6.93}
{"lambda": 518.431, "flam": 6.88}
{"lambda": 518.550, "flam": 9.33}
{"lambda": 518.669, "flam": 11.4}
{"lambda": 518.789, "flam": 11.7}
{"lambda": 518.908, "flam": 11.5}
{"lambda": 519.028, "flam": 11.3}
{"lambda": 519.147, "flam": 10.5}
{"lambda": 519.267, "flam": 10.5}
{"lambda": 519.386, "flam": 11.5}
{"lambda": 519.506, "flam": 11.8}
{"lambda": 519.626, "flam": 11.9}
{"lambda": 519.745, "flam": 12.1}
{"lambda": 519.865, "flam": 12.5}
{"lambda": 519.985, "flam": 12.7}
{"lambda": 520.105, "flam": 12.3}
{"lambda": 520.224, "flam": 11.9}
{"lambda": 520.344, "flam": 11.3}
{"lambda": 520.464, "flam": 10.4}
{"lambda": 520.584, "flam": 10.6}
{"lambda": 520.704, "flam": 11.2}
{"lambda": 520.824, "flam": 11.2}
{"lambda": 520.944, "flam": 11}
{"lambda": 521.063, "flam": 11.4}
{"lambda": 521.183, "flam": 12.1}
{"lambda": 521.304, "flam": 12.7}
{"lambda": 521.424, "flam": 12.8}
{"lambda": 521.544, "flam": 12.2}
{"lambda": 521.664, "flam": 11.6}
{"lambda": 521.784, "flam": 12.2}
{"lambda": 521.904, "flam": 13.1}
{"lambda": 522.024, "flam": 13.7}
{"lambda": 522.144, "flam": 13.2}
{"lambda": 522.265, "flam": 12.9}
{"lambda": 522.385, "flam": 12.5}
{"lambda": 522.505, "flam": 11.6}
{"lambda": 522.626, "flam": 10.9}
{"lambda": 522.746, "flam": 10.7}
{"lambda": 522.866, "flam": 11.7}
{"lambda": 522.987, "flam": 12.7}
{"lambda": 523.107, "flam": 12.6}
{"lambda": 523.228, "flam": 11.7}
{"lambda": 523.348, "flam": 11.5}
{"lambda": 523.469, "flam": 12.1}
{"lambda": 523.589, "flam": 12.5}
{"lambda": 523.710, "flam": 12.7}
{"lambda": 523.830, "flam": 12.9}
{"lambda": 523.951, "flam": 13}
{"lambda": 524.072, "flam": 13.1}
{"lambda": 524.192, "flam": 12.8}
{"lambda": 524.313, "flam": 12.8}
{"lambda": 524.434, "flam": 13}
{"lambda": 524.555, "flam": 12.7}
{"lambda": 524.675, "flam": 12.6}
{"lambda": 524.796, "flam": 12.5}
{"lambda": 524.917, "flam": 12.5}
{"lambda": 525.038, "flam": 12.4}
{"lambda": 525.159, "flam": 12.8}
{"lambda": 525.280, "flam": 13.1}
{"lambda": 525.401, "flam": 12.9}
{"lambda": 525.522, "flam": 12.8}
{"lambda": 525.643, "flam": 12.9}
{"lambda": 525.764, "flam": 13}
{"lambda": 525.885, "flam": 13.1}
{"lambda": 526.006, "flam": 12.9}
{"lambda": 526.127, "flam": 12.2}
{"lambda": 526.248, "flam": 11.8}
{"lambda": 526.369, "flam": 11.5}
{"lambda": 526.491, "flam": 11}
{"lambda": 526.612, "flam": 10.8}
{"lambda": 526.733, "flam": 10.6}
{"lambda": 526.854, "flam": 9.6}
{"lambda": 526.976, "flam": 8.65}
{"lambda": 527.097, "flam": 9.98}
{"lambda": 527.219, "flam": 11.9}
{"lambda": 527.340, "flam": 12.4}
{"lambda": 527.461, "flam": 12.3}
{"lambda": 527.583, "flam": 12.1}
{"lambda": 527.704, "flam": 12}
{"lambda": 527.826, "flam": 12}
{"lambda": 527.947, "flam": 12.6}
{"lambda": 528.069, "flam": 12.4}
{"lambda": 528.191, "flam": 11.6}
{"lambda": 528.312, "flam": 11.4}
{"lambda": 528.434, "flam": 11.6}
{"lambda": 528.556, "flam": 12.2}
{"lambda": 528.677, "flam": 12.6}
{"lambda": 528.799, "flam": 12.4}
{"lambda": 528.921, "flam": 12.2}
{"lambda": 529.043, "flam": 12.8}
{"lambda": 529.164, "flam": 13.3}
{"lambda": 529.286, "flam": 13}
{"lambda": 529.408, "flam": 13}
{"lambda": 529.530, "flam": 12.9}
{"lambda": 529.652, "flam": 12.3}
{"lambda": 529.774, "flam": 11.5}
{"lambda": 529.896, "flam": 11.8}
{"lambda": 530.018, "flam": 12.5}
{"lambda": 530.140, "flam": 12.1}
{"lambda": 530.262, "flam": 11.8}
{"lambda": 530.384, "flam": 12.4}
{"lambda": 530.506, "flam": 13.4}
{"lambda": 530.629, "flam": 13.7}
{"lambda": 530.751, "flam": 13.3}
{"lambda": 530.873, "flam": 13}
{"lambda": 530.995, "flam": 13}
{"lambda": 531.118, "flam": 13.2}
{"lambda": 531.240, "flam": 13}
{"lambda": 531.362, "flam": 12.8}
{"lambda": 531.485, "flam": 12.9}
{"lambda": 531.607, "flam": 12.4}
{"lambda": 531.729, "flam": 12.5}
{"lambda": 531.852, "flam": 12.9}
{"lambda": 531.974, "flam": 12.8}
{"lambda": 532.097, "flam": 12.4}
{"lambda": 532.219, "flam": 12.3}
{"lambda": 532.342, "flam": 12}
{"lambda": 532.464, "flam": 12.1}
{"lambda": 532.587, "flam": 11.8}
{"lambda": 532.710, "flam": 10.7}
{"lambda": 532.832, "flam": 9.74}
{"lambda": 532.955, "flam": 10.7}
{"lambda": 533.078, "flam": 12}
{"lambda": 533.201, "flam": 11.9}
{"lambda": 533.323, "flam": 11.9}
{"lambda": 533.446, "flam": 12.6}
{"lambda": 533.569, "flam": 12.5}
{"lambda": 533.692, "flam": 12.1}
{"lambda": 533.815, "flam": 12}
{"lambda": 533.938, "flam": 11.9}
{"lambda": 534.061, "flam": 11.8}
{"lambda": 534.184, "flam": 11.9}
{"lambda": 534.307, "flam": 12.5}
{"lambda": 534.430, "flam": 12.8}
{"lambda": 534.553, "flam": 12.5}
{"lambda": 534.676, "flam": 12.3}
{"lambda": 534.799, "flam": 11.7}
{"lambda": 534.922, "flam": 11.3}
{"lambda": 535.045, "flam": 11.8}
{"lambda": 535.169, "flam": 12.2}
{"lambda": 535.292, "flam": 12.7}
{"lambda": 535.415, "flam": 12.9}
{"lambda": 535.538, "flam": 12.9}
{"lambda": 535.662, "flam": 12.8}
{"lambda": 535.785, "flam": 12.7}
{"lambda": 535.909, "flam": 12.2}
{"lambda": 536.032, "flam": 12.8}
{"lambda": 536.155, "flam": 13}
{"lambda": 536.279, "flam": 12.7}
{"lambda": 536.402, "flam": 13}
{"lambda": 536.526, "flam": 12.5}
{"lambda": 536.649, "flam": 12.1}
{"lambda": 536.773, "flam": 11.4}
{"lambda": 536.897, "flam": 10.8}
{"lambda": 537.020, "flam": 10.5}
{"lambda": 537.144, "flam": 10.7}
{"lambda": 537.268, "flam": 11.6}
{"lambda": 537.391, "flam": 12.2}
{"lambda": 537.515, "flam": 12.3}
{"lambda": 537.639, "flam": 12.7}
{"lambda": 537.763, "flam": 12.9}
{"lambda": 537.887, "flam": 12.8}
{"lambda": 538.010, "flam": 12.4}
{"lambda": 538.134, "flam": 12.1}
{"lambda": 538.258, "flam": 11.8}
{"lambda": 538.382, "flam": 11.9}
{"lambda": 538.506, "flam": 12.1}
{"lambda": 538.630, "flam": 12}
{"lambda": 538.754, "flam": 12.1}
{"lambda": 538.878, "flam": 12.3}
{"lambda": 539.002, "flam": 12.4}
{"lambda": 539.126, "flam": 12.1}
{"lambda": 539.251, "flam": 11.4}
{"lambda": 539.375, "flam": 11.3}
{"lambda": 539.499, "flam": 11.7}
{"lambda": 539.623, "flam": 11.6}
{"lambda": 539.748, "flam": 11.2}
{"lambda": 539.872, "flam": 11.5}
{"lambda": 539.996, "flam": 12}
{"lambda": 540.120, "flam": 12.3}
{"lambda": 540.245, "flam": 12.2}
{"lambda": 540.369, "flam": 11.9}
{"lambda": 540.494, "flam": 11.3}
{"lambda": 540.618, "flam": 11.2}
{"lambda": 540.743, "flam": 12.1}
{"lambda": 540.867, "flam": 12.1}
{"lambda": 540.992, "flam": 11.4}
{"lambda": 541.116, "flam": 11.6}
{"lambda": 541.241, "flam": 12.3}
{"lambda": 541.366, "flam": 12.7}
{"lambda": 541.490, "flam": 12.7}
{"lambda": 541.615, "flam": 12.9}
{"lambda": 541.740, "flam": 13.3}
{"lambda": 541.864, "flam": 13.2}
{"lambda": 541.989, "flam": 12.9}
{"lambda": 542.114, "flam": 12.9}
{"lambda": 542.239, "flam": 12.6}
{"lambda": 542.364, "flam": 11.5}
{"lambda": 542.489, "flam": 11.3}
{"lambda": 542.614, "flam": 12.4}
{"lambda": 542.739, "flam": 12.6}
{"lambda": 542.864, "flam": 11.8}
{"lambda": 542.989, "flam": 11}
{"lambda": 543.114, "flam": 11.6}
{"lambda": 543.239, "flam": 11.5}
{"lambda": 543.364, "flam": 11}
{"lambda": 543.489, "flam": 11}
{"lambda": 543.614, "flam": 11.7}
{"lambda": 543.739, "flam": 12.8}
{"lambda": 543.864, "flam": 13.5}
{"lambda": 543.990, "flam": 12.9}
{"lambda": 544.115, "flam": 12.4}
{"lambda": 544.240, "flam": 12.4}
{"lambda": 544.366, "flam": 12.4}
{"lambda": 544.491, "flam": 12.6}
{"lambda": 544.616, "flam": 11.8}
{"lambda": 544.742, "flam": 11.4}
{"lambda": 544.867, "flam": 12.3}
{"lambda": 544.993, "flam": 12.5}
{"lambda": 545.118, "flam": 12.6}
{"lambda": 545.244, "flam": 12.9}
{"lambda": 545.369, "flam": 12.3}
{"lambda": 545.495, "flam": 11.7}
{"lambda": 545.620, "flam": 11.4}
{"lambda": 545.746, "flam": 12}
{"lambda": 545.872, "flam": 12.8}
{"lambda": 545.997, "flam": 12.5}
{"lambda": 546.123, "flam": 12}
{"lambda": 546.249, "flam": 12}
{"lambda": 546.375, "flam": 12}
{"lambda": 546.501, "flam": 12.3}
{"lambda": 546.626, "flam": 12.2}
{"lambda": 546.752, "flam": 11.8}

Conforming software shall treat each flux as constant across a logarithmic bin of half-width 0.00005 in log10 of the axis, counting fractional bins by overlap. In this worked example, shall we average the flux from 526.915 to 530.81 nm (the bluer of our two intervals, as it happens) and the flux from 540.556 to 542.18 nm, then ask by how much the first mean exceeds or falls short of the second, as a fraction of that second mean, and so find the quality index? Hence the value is -0.02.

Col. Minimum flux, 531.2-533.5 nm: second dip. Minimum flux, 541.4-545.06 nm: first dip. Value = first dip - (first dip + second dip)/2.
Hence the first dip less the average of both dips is 0.6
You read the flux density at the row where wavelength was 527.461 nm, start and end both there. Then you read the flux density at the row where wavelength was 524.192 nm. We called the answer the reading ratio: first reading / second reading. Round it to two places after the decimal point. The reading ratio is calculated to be 0.96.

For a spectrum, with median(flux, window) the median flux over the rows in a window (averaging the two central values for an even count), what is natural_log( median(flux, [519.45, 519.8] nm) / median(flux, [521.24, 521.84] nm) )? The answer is -0.02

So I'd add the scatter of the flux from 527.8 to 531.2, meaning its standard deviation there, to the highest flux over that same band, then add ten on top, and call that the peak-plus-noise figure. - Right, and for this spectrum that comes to 24.3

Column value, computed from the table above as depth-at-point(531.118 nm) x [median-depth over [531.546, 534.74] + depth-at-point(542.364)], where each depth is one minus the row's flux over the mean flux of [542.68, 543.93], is -0.0010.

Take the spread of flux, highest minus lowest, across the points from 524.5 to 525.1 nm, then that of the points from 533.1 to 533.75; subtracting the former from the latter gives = 0.40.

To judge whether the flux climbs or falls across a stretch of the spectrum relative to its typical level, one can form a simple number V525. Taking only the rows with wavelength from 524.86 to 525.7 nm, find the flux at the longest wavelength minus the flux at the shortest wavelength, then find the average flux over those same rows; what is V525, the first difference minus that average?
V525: -12.4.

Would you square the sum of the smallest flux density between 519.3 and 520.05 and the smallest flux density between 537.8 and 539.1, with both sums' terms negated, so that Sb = 543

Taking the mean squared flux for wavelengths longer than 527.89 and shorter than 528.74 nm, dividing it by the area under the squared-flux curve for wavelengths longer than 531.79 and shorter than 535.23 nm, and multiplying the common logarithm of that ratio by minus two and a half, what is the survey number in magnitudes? 1.3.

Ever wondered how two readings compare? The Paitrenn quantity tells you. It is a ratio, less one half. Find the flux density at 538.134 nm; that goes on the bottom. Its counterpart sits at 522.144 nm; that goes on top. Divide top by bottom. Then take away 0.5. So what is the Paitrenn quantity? 0.59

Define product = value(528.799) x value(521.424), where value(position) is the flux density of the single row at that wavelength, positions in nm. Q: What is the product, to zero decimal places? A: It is 159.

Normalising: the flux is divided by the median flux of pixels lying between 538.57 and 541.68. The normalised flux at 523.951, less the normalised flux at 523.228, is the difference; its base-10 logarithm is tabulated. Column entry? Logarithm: -1.0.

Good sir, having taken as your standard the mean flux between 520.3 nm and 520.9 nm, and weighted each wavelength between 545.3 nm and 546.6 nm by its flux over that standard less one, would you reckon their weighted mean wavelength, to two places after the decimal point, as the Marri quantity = 545.96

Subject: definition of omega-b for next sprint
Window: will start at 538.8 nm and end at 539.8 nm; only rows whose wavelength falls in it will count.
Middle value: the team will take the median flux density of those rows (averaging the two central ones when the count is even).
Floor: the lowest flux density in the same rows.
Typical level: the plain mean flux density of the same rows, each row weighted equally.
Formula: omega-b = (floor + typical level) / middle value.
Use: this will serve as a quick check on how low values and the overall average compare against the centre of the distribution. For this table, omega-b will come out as 1.97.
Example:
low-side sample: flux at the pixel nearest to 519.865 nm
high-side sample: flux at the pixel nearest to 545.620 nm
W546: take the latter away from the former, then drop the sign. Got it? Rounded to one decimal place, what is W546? 1.1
